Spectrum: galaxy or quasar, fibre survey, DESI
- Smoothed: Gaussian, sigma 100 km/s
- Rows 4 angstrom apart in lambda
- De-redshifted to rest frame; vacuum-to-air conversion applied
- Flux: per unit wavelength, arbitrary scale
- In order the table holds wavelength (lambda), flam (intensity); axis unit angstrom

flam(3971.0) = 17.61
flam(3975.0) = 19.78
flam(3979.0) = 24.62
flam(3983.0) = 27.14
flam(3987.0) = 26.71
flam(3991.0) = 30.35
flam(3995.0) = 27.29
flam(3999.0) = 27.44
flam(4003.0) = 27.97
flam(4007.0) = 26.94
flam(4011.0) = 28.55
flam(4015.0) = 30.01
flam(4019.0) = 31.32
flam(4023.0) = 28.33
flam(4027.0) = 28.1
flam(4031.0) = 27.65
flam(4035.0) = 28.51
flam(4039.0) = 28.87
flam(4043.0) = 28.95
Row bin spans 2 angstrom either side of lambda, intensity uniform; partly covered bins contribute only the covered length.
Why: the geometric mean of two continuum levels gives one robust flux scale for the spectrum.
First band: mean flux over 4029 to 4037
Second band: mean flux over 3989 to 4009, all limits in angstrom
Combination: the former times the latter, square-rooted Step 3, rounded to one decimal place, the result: 28.0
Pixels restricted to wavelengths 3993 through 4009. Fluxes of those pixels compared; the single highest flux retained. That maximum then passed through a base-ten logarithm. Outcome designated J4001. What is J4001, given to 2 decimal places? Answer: 1.45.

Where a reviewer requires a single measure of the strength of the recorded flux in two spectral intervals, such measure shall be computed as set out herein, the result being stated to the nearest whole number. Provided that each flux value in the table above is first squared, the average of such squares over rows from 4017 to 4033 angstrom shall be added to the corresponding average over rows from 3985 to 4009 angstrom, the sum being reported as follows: 1608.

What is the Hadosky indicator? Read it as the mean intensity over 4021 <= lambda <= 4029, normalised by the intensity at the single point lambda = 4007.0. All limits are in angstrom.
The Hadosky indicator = 1.05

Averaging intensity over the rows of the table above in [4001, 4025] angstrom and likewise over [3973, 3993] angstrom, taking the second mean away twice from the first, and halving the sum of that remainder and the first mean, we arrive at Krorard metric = 3.1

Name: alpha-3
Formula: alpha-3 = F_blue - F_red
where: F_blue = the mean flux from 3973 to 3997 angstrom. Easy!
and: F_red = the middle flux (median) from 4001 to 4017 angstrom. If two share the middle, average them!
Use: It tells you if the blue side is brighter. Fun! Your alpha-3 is -2.3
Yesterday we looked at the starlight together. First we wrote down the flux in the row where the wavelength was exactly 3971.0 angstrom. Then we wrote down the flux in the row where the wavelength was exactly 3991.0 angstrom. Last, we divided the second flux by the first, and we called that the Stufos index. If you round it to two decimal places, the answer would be 1.72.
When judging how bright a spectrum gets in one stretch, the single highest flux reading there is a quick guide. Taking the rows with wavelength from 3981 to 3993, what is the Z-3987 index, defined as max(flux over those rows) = 30.35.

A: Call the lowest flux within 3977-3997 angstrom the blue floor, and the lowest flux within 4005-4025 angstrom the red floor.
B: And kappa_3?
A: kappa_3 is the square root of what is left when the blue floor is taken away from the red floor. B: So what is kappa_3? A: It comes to 1.5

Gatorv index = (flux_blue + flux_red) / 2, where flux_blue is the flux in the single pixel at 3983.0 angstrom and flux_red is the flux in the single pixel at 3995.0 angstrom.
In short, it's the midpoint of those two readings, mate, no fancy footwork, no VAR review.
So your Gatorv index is 27.2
